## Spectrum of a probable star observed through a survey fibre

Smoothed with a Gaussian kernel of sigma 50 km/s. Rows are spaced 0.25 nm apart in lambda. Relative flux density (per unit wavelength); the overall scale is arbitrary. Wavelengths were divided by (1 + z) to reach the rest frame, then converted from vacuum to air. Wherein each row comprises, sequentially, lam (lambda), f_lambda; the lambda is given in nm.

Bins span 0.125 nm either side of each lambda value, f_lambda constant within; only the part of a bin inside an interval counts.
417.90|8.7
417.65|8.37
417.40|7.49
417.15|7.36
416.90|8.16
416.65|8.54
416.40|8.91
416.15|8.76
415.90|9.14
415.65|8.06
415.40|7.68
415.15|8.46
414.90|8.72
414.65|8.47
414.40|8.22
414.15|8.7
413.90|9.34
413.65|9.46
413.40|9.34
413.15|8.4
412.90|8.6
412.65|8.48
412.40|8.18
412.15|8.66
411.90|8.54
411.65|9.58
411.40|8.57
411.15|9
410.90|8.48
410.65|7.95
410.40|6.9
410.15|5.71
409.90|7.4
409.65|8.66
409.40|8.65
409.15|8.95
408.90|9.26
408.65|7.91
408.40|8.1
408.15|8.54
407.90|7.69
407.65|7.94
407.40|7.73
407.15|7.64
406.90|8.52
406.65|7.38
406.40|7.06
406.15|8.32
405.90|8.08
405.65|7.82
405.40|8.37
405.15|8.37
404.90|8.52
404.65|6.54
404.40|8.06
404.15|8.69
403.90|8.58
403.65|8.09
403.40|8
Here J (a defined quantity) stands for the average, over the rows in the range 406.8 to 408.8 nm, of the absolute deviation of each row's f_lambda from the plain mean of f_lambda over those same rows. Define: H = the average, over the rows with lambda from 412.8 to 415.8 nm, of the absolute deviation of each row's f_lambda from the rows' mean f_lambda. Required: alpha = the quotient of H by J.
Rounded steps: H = 0.41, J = 0.28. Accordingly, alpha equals 1.4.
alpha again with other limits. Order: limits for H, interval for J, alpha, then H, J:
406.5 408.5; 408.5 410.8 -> 0.4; 0.33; 0.85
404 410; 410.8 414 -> 1.2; 0.49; 0.40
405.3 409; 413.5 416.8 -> 1.1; 0.40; 0.38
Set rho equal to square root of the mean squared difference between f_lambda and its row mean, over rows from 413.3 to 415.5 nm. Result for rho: 0.56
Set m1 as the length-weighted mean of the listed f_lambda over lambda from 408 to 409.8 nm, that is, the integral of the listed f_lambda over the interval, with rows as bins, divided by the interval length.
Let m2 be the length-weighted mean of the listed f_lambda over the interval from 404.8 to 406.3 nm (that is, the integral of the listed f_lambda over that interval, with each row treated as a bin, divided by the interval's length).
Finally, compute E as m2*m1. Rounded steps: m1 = 8.6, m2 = 8.2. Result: 70.3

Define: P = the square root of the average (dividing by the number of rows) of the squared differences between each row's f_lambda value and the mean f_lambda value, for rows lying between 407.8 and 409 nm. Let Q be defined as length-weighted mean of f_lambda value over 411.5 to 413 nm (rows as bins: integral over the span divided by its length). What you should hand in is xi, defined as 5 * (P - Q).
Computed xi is -41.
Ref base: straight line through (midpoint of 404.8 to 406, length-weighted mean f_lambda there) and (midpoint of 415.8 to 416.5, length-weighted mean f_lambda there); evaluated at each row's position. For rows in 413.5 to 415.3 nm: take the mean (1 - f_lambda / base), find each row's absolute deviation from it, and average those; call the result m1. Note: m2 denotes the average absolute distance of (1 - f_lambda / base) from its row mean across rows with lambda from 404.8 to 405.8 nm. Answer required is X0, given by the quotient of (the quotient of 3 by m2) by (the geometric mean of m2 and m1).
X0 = 2932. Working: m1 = 0.044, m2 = 0.029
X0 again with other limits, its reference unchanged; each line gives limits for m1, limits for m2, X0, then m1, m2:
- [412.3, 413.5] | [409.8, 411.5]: 514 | 0.032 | 0.102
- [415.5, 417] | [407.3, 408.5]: 3192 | 0.039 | 0.028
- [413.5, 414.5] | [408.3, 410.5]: 382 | 0.055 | 0.104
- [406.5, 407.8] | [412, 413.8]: 1889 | 0.037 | 0.041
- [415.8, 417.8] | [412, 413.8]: 1490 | 0.059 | 0.041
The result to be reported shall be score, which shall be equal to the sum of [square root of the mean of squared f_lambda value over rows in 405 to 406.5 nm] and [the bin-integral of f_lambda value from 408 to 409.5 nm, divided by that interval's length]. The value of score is 16.6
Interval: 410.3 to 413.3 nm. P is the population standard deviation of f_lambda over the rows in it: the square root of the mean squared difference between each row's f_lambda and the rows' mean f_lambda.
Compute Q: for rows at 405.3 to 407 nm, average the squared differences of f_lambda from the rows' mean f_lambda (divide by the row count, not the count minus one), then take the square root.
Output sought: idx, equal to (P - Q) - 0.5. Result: -0.4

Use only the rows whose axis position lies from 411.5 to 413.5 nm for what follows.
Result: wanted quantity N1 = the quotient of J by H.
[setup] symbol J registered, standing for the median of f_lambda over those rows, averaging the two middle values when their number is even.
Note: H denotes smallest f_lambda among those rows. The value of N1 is 1.05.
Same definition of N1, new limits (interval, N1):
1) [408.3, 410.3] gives 1.47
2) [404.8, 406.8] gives 1.16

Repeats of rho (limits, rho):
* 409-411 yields 1.04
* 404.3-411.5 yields 0.76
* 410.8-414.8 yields 0.43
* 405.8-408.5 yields 0.44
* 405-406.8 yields 0.48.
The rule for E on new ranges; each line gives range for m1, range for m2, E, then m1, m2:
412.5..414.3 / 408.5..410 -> 75.4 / 8.9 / 8.5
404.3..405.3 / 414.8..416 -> 66.1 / 7.9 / 8.4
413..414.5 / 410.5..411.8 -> 77.4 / 8.9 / 8.7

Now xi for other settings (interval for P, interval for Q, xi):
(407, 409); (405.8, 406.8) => -36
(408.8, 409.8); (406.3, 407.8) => -37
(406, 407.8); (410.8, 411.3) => -41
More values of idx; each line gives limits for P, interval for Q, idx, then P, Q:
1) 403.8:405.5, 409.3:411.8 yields -0.9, 0.69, 1.08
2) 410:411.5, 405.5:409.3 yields 0.1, 1.13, 0.56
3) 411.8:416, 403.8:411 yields -0.8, 0.47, 0.75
